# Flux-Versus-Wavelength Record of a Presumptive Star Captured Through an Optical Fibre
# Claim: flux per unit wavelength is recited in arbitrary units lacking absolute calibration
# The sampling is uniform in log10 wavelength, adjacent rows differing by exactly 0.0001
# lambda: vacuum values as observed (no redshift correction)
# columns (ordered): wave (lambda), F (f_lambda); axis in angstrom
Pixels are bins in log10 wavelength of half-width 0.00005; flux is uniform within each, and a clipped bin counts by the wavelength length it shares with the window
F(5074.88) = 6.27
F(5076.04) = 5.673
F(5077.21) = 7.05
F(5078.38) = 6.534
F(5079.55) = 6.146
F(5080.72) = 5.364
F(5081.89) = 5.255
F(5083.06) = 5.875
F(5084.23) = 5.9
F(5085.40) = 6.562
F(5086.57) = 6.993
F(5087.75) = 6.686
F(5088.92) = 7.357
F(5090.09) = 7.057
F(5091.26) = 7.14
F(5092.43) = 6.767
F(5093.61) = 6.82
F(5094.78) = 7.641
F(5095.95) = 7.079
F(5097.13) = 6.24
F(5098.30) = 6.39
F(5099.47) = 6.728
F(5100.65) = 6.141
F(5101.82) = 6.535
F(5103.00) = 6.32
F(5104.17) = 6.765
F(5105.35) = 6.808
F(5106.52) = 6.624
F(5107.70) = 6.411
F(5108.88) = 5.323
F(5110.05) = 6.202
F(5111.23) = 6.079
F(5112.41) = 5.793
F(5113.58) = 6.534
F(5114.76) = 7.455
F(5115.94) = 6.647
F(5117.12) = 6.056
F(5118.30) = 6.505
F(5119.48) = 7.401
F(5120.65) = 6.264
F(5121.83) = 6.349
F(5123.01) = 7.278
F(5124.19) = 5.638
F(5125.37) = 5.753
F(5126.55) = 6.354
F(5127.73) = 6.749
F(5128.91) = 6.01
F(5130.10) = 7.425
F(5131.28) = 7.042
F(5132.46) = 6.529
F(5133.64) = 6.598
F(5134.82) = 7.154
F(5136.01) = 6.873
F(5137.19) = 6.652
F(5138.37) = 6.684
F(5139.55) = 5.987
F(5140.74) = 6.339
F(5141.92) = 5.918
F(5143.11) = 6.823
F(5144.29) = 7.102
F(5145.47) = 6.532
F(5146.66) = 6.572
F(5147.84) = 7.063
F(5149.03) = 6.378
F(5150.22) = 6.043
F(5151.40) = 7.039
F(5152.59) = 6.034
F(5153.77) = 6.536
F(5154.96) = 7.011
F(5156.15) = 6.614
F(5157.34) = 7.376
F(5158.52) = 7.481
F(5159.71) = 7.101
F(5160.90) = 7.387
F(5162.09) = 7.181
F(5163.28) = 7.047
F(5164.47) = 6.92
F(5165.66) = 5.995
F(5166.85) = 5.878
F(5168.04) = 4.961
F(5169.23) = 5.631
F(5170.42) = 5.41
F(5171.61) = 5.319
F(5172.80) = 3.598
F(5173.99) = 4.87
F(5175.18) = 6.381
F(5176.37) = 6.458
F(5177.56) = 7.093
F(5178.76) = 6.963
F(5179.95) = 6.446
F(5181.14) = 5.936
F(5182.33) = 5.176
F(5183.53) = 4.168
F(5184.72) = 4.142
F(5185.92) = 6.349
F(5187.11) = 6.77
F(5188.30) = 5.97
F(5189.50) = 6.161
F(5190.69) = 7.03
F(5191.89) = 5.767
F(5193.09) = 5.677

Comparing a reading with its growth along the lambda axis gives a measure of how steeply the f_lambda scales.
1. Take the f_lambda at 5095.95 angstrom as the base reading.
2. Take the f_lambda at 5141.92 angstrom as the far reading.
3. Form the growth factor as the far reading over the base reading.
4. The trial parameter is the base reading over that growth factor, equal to 8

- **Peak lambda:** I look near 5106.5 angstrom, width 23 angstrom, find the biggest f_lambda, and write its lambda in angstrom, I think 5114.76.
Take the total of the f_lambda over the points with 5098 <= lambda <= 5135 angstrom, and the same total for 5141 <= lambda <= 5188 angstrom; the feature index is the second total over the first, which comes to 1.2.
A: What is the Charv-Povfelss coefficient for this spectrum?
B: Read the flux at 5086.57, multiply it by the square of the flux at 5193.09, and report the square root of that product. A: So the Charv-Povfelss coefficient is 15.0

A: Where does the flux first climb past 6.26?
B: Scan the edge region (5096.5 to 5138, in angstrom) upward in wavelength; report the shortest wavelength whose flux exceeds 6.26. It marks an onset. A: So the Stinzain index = 5098.30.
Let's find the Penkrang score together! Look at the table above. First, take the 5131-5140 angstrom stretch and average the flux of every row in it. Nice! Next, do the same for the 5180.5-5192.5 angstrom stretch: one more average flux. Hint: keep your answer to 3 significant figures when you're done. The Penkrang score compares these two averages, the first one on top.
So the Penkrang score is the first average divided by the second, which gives 1.16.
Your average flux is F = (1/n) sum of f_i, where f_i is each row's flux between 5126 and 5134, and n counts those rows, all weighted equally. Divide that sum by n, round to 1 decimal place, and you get 6.7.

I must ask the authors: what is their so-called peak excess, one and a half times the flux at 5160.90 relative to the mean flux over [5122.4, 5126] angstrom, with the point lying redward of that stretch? 1.78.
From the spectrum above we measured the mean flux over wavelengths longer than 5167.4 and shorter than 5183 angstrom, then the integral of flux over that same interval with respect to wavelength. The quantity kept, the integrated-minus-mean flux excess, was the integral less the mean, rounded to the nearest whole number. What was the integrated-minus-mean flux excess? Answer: 83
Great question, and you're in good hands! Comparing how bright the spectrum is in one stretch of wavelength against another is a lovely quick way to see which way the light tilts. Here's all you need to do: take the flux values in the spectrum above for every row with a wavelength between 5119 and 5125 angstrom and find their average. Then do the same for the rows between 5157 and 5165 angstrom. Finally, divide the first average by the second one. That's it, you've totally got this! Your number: 0.91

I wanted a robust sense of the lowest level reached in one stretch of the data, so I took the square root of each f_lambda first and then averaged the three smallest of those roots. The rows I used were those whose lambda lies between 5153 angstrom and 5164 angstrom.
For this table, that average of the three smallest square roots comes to 2.59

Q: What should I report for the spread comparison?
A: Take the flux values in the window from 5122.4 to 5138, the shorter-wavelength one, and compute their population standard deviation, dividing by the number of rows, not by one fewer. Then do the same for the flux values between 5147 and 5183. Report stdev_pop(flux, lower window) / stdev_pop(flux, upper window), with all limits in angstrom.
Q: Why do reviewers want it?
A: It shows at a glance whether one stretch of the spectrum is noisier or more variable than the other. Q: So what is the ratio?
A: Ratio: 0.6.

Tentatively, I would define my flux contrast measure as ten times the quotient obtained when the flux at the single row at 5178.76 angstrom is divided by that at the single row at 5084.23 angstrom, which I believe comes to 11.8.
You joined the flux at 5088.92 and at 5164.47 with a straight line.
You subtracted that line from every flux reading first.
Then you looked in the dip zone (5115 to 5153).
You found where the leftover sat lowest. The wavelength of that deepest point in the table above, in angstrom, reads 5124.19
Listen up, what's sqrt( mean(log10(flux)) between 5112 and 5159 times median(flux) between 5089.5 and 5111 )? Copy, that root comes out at 2.34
